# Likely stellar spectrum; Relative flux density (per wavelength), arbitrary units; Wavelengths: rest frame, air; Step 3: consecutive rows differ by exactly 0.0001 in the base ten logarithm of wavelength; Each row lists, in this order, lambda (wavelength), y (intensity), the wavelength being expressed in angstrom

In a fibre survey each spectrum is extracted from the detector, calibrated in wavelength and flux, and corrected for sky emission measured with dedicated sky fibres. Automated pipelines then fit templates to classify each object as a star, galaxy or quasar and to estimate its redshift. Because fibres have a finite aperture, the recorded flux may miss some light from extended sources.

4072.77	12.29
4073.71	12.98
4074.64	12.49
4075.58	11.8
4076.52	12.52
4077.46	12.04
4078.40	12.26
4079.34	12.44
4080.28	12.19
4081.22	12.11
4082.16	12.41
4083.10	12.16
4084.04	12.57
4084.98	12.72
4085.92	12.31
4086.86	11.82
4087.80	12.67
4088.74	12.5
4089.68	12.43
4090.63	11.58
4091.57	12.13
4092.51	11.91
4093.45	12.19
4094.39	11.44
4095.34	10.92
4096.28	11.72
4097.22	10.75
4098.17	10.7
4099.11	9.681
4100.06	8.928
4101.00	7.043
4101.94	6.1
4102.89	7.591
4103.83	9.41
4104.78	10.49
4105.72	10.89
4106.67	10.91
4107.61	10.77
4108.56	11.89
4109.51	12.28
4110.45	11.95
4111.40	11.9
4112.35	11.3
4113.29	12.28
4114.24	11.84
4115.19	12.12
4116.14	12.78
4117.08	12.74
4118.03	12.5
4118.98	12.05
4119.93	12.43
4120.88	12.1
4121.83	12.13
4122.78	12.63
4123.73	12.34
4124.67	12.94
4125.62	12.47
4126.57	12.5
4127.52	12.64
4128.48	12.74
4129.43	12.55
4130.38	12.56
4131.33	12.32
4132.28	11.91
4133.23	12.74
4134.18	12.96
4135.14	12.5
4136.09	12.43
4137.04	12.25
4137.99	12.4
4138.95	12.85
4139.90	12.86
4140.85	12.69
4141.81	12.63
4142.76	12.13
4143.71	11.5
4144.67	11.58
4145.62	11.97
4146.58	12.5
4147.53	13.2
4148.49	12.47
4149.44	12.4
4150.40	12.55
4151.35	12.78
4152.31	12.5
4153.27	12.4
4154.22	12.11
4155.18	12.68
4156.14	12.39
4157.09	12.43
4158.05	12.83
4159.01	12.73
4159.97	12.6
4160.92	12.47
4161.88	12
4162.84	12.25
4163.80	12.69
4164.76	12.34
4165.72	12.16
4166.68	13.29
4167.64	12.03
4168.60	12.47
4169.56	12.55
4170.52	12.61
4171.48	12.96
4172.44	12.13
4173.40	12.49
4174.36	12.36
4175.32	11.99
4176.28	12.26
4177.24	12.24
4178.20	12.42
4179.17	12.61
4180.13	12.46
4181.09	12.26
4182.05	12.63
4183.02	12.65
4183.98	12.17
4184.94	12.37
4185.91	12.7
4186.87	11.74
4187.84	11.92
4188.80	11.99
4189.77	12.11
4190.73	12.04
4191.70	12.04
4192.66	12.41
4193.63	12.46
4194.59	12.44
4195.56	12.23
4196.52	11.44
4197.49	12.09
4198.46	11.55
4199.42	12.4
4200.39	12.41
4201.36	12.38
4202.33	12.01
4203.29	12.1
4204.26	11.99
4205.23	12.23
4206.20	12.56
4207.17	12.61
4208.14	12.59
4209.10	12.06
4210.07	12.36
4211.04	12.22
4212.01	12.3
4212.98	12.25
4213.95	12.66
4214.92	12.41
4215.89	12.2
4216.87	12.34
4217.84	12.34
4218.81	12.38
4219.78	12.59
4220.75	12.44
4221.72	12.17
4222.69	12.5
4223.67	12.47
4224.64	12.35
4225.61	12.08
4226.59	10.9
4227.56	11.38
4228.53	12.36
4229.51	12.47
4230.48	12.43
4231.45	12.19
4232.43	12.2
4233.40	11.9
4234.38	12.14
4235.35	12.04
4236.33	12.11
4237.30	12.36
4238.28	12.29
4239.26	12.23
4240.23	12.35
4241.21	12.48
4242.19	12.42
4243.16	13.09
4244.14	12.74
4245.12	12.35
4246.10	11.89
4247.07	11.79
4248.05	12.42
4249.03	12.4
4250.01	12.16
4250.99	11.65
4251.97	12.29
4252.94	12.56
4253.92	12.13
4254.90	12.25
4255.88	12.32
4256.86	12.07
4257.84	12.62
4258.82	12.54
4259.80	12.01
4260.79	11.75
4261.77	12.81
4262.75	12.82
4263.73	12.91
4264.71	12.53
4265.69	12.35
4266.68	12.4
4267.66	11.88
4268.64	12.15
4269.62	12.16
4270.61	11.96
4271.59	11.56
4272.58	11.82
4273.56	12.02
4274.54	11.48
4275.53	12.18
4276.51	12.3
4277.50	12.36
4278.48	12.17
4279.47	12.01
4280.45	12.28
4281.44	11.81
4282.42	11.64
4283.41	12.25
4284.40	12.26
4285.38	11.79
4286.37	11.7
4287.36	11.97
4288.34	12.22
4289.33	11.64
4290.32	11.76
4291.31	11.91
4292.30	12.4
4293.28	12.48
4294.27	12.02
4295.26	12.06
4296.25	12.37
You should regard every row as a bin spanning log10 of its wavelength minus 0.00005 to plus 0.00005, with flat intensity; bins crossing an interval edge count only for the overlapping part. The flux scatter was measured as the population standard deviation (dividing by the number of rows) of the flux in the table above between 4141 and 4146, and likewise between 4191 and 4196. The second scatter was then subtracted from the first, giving 0.25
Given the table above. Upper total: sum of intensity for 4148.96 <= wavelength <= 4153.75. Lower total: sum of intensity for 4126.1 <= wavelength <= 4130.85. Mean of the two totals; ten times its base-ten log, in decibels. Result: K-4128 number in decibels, 18.0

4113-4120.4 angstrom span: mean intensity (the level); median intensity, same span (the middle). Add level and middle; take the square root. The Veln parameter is 4.97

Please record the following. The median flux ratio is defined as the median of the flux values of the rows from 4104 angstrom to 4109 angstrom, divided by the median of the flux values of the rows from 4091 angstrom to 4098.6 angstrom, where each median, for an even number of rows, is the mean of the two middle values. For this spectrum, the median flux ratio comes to 0.94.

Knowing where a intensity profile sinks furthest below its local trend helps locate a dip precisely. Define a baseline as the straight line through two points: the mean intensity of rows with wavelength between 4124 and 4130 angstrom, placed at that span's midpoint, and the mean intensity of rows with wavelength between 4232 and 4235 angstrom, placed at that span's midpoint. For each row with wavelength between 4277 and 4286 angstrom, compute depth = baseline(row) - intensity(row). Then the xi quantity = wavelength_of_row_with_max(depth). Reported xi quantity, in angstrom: 4282.42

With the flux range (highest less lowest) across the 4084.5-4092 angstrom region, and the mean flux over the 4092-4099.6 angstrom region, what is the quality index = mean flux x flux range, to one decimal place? 12.7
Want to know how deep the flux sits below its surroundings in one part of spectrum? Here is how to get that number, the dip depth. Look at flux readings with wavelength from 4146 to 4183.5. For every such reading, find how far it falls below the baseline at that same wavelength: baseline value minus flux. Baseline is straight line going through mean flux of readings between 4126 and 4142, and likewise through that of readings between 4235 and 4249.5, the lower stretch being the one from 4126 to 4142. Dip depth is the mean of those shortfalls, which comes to 0.01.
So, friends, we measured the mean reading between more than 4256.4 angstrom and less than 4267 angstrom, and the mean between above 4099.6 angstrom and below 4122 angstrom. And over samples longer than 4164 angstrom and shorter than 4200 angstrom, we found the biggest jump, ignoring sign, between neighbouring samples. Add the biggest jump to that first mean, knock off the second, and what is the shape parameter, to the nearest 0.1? 2.7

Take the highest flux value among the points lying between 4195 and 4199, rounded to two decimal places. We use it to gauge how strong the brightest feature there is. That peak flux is 12.23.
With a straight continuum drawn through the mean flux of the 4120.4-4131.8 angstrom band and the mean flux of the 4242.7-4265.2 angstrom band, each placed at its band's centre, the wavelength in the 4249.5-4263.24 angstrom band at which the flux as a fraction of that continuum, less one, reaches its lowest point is 4250.99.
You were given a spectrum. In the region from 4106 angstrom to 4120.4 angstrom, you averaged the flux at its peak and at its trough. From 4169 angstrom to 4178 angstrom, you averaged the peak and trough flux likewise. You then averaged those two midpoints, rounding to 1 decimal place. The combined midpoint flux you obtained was 12.1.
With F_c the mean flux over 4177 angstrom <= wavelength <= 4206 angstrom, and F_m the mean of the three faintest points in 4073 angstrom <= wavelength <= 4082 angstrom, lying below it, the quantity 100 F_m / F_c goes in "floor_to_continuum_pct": 98.1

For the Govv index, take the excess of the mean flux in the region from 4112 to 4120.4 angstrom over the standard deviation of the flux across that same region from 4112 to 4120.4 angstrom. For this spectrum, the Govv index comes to 11.8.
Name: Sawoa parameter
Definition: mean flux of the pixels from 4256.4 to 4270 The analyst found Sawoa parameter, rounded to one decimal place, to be 12.4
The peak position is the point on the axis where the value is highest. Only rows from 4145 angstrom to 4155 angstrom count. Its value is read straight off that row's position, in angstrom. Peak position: 4147.53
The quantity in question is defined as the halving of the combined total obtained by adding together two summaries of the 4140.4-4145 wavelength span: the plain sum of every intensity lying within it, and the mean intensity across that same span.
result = 36.3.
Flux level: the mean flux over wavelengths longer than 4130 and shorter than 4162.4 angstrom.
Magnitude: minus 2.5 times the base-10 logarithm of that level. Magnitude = -2.74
